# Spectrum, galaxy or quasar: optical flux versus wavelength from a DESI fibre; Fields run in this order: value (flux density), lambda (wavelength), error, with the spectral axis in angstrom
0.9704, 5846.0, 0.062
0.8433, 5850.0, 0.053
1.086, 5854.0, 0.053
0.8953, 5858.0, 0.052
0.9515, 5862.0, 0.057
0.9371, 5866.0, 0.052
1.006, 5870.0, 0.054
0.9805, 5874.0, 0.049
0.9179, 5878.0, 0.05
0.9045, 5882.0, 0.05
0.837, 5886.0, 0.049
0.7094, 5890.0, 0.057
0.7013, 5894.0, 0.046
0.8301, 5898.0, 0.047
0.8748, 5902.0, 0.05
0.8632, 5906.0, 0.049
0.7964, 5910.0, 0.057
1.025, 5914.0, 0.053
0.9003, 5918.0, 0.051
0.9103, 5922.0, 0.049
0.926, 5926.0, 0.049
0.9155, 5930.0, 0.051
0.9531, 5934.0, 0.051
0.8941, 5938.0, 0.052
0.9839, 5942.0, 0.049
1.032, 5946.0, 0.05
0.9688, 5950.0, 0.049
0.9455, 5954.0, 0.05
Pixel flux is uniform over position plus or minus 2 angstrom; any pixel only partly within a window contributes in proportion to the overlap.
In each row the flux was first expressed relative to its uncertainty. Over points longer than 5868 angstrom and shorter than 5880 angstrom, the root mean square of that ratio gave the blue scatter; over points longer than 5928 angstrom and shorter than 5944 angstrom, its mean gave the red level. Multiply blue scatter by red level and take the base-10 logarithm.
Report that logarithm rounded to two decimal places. 2.55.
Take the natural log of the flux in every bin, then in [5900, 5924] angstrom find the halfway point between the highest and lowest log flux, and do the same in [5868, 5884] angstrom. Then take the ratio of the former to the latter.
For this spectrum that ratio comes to 2.2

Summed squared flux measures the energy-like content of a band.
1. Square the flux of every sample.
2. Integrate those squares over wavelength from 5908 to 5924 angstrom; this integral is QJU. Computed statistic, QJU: 13.3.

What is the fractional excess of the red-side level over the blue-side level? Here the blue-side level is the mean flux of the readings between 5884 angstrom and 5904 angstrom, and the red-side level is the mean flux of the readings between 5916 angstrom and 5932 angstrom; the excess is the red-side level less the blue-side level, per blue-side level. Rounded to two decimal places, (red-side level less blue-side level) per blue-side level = 0.15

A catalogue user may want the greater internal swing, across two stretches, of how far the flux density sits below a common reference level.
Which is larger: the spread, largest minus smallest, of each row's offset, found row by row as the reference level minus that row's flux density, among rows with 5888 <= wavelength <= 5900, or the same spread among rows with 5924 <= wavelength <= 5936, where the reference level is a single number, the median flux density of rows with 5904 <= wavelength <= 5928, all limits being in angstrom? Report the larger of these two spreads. 0.13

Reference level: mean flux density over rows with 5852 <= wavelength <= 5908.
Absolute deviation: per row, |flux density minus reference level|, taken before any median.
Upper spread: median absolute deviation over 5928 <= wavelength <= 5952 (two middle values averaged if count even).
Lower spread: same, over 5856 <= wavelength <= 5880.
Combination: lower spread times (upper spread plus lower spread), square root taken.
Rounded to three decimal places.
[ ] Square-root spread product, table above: 0.079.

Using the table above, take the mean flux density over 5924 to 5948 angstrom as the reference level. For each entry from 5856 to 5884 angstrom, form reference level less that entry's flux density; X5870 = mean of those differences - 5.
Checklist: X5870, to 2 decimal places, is -4.99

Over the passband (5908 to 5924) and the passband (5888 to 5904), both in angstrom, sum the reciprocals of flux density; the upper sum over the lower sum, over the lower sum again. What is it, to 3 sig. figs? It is 0.165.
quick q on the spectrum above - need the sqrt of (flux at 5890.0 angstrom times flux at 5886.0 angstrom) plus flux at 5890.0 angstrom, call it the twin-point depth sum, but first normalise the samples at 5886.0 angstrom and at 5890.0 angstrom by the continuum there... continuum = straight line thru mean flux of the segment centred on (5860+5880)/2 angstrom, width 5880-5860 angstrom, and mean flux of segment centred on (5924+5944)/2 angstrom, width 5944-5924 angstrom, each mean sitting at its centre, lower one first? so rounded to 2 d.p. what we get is 1.56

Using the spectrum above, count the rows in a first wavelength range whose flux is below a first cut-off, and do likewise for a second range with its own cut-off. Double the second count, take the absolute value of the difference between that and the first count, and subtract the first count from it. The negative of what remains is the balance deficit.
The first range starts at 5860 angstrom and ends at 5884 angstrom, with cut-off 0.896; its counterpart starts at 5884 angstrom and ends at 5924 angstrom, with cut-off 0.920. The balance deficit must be -18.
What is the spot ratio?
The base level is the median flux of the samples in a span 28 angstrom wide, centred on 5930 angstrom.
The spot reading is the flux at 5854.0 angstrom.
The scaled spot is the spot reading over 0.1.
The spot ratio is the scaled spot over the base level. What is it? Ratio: 11.9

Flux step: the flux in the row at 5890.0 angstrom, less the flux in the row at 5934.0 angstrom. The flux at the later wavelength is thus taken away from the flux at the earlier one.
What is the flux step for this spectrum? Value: -0.24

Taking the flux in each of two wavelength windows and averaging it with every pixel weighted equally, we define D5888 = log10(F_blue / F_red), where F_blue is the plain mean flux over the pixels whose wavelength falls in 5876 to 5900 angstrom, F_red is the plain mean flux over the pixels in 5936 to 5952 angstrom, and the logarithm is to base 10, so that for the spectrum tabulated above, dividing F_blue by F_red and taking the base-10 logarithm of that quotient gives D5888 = -0.07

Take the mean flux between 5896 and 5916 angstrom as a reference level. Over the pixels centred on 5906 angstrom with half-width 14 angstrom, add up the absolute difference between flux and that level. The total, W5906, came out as 0.49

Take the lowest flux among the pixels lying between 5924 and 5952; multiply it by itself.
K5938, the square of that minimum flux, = 0.80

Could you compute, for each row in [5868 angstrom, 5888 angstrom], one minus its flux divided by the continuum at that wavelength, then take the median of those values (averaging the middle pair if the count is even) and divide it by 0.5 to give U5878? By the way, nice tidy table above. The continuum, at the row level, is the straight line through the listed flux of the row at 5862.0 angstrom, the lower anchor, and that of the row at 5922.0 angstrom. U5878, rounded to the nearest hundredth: 0.05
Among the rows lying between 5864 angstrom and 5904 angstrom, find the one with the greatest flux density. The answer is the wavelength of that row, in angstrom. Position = 5870.0 angstrom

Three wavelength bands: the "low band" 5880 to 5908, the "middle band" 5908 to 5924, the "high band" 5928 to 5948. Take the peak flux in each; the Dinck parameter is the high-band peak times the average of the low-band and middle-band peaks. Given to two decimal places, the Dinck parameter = 1.00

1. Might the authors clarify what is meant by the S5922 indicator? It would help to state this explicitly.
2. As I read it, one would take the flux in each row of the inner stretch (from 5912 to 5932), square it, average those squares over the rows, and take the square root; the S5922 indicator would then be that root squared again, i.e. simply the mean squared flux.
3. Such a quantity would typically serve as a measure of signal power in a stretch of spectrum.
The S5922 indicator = 0.877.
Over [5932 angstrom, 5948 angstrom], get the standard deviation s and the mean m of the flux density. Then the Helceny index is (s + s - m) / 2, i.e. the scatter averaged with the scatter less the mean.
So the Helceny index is -0.43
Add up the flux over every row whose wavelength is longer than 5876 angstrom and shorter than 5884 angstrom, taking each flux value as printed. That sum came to 1.82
